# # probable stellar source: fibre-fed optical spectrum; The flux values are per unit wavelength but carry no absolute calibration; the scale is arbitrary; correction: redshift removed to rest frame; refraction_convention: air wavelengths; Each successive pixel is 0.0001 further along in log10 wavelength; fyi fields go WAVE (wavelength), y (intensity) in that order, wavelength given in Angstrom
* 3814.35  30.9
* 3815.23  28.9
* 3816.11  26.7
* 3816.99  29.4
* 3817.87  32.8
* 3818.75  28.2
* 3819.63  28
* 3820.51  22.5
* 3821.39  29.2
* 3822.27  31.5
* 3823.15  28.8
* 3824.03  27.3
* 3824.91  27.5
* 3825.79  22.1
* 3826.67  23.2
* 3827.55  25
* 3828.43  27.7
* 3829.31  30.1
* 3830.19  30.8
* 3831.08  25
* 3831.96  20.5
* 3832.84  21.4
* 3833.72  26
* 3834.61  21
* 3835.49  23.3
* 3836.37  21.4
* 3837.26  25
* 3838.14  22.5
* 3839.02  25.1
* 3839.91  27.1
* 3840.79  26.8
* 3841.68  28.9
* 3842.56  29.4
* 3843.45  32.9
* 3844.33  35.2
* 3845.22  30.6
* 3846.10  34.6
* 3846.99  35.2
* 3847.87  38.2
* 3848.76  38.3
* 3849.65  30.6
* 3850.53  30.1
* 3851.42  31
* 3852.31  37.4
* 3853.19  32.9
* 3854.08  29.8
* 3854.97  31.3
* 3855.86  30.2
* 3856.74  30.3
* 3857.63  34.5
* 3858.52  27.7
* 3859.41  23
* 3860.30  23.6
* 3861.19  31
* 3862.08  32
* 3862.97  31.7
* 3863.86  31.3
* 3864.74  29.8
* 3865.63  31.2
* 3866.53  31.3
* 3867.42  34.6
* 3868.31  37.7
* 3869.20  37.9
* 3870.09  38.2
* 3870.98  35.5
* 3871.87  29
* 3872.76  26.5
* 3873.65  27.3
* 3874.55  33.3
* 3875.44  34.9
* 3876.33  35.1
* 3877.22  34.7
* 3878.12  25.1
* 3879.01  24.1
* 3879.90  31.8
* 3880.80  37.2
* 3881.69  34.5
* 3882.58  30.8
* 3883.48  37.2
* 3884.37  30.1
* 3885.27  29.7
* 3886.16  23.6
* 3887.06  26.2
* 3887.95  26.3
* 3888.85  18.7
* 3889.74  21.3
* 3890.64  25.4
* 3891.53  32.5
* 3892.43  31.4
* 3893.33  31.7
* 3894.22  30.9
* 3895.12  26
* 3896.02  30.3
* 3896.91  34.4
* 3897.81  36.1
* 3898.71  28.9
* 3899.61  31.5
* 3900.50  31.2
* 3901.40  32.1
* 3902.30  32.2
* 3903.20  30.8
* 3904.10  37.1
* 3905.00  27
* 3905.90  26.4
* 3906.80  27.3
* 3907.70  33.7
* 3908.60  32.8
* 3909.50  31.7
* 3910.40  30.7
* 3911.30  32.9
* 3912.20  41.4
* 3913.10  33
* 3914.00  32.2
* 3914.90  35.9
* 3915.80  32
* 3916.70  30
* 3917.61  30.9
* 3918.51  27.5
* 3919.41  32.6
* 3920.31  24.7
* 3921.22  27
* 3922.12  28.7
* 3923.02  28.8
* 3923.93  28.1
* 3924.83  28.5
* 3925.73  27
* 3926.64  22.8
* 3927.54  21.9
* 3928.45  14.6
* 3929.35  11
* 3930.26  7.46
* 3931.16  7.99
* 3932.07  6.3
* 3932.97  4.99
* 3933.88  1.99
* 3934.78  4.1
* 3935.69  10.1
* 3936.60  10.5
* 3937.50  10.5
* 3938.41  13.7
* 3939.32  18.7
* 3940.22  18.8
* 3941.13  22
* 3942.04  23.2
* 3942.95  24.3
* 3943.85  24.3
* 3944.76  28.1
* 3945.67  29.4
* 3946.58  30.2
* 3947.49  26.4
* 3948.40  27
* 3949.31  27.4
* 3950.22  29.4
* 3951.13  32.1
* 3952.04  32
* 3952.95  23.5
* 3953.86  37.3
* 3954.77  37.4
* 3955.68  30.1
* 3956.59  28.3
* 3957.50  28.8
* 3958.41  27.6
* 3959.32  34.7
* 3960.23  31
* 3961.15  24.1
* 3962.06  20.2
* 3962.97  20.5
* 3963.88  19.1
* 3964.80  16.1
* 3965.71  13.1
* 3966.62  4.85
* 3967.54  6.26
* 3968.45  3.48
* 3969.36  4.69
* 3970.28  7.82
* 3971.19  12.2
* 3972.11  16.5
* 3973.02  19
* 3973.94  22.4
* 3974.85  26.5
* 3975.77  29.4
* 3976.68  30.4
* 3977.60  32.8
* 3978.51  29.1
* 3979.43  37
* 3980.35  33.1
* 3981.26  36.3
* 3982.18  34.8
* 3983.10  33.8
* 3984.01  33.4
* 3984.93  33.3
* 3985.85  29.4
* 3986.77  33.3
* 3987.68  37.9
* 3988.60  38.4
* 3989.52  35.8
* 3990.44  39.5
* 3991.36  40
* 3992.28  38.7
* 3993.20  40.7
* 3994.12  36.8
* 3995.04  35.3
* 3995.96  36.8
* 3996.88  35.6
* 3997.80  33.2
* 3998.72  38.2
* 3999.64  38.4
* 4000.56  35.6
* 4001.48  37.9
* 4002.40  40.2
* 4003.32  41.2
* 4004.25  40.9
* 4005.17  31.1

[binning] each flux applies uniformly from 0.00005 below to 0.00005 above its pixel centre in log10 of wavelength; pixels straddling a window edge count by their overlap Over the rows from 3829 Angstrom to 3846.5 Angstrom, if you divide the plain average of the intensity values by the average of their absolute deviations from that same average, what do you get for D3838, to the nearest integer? 7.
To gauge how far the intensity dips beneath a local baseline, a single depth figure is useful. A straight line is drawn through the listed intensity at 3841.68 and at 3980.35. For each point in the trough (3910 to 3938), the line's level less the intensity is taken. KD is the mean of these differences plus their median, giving 14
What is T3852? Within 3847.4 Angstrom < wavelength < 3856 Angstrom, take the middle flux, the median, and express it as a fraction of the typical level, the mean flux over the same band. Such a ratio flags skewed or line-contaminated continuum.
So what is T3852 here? 0.94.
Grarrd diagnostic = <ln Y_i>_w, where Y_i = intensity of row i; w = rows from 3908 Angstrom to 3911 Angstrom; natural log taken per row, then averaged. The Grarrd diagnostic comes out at 3.46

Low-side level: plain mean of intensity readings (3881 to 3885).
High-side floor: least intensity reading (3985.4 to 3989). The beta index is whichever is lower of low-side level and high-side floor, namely 29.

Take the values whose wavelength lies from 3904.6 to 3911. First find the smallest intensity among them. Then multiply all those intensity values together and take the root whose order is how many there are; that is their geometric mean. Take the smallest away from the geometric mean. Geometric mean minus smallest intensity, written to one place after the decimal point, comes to 3.4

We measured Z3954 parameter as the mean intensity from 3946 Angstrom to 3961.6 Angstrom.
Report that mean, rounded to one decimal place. 29.8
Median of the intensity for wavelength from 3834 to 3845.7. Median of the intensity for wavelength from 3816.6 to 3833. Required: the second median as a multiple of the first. 1.03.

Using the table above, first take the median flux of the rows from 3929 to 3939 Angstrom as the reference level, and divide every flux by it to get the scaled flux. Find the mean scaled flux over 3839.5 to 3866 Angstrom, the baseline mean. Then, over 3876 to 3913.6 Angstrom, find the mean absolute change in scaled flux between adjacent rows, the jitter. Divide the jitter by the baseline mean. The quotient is 0.118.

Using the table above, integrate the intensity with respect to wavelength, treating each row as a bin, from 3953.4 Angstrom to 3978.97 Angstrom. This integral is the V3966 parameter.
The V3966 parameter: 560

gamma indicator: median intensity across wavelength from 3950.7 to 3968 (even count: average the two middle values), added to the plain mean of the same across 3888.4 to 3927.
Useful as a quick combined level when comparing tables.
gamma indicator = 58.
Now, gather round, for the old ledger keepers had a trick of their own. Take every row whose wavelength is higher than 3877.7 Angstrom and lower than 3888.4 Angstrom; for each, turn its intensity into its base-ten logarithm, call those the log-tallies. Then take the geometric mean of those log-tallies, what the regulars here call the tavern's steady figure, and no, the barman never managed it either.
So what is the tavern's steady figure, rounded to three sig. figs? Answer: 1.47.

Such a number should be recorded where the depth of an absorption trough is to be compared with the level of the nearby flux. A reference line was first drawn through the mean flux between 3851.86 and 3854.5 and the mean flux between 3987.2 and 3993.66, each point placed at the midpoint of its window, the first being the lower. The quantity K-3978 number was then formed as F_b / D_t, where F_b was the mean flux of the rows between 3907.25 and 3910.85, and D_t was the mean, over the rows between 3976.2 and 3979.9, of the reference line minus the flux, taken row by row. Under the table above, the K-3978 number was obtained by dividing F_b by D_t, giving 5.5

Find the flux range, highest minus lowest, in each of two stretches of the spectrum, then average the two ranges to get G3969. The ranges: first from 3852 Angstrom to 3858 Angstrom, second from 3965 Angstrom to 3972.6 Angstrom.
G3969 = 10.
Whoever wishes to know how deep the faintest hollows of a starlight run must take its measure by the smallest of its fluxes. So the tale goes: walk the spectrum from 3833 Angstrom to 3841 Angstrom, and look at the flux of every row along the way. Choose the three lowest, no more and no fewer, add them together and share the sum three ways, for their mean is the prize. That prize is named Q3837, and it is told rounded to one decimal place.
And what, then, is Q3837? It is 21.6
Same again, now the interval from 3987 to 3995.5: 36.0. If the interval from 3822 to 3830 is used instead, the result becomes 23.4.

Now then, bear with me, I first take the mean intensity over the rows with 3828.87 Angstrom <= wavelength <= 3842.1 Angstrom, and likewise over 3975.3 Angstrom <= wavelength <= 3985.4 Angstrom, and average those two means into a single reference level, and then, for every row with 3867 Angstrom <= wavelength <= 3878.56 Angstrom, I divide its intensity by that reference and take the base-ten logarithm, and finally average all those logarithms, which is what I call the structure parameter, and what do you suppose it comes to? 0.053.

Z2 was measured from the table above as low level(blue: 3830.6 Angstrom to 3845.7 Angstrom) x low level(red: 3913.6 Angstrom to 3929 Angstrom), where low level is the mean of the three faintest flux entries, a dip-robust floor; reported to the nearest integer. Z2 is 414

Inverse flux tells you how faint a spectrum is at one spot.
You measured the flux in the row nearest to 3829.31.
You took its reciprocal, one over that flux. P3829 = 0.033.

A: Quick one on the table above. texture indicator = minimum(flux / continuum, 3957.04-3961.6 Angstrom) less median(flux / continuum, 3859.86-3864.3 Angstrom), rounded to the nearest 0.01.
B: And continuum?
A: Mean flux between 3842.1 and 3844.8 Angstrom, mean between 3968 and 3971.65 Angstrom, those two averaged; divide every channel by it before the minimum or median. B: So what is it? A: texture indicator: -0.36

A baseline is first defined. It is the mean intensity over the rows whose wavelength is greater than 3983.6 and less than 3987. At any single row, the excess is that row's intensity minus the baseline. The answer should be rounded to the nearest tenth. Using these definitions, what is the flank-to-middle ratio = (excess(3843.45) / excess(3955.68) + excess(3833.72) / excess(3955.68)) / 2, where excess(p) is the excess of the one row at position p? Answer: 1.3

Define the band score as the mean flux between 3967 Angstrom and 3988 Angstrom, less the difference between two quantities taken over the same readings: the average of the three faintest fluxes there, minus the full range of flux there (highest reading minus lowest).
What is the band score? 55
